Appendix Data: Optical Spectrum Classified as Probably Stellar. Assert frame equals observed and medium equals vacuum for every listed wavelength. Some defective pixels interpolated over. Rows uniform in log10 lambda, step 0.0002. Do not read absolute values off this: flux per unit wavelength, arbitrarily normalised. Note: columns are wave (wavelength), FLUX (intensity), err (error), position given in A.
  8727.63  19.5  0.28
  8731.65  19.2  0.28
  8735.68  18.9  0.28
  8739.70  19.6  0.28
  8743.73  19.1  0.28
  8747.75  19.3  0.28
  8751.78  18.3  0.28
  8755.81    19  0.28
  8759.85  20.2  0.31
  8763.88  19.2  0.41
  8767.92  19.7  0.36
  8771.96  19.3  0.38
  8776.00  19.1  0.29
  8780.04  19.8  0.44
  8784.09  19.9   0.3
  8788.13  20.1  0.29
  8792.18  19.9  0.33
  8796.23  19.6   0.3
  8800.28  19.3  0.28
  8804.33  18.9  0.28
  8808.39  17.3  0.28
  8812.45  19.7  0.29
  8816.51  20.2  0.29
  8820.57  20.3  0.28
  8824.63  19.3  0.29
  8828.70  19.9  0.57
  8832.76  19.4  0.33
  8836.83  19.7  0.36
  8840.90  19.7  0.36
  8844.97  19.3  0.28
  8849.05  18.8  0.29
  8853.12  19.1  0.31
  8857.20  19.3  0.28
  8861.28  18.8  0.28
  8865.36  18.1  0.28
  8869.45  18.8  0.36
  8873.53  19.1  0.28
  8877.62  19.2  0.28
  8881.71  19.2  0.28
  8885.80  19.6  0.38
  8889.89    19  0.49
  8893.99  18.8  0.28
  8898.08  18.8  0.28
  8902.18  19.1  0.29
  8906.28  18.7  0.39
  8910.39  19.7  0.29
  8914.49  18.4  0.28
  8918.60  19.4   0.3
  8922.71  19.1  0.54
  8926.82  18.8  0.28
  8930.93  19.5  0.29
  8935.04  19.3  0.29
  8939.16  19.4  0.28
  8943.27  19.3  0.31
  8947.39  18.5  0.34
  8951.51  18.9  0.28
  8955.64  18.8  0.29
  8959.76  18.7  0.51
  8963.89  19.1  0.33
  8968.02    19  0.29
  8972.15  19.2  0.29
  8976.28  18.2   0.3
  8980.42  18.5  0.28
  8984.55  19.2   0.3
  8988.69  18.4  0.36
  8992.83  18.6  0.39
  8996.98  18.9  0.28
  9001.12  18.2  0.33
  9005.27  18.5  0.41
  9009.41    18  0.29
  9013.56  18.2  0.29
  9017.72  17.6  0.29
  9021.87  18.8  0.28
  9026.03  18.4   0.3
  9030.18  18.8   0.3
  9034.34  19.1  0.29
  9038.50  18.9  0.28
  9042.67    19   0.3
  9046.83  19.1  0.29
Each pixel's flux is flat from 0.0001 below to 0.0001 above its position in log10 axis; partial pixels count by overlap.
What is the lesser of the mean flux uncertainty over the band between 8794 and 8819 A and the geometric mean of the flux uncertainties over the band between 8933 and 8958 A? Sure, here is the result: 0.287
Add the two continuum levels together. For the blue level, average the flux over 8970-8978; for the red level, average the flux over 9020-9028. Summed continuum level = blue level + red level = 37.3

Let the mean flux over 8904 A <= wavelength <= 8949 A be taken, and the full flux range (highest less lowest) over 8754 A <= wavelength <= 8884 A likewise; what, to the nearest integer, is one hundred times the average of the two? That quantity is 1105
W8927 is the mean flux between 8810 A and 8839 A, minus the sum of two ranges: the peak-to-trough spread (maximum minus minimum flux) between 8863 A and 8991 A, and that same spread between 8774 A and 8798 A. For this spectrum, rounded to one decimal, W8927 17.2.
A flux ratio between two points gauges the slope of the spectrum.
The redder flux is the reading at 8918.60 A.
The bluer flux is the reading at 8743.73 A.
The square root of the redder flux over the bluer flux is 1.01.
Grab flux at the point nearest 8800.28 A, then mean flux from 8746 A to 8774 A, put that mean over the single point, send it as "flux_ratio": 1.00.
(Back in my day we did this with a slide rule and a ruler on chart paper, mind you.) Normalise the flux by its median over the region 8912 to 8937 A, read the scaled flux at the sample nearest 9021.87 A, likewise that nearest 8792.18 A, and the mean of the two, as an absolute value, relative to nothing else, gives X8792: 1.01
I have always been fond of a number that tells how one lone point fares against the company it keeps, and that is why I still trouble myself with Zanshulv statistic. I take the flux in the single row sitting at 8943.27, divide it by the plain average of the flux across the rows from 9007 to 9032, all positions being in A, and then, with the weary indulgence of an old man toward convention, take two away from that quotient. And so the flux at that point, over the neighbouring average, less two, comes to -0.95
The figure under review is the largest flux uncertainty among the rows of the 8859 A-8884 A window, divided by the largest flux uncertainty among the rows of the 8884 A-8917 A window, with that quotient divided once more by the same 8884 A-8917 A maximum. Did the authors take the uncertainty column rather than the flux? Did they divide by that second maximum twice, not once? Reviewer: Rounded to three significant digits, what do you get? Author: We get 1.50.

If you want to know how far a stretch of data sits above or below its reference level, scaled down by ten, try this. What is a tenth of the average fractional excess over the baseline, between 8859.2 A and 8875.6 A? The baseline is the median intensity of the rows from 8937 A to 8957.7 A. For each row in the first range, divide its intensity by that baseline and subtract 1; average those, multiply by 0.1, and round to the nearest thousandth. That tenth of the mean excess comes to -0.001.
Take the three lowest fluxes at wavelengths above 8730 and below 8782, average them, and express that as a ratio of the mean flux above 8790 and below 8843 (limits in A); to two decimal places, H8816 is 0.96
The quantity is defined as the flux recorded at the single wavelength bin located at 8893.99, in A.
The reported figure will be 18.8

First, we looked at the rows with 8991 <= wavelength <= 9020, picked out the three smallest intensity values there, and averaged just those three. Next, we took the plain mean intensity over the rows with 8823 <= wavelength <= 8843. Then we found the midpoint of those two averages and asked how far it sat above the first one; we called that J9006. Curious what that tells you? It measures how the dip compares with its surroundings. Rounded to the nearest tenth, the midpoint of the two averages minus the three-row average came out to 0.8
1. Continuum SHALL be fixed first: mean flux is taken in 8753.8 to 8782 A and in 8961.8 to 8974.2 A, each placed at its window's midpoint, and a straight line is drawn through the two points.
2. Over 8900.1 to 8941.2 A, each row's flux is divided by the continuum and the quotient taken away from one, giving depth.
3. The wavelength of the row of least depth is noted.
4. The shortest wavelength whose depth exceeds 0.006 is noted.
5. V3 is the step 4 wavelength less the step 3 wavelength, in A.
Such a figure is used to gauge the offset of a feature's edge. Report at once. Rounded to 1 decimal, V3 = -8.2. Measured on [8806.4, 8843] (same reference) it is -12.2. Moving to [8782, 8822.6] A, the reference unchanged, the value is -16.2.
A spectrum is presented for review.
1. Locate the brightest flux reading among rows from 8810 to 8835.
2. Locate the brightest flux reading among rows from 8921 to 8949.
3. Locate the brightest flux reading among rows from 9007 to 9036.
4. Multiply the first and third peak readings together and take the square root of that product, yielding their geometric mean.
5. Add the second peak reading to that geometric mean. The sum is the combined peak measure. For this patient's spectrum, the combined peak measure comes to 39.2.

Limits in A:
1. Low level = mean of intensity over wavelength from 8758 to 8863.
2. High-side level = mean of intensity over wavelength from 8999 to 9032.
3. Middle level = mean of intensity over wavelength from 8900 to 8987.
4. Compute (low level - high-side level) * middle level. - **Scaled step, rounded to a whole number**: 22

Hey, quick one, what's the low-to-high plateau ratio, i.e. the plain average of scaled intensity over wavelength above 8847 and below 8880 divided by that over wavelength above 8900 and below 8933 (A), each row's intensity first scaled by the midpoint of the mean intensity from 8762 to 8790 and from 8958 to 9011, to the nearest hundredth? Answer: 0.99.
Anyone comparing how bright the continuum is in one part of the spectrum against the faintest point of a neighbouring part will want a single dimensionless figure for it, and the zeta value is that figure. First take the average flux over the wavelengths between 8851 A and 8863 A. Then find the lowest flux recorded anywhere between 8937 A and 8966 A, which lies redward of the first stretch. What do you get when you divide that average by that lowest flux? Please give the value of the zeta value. 1.03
